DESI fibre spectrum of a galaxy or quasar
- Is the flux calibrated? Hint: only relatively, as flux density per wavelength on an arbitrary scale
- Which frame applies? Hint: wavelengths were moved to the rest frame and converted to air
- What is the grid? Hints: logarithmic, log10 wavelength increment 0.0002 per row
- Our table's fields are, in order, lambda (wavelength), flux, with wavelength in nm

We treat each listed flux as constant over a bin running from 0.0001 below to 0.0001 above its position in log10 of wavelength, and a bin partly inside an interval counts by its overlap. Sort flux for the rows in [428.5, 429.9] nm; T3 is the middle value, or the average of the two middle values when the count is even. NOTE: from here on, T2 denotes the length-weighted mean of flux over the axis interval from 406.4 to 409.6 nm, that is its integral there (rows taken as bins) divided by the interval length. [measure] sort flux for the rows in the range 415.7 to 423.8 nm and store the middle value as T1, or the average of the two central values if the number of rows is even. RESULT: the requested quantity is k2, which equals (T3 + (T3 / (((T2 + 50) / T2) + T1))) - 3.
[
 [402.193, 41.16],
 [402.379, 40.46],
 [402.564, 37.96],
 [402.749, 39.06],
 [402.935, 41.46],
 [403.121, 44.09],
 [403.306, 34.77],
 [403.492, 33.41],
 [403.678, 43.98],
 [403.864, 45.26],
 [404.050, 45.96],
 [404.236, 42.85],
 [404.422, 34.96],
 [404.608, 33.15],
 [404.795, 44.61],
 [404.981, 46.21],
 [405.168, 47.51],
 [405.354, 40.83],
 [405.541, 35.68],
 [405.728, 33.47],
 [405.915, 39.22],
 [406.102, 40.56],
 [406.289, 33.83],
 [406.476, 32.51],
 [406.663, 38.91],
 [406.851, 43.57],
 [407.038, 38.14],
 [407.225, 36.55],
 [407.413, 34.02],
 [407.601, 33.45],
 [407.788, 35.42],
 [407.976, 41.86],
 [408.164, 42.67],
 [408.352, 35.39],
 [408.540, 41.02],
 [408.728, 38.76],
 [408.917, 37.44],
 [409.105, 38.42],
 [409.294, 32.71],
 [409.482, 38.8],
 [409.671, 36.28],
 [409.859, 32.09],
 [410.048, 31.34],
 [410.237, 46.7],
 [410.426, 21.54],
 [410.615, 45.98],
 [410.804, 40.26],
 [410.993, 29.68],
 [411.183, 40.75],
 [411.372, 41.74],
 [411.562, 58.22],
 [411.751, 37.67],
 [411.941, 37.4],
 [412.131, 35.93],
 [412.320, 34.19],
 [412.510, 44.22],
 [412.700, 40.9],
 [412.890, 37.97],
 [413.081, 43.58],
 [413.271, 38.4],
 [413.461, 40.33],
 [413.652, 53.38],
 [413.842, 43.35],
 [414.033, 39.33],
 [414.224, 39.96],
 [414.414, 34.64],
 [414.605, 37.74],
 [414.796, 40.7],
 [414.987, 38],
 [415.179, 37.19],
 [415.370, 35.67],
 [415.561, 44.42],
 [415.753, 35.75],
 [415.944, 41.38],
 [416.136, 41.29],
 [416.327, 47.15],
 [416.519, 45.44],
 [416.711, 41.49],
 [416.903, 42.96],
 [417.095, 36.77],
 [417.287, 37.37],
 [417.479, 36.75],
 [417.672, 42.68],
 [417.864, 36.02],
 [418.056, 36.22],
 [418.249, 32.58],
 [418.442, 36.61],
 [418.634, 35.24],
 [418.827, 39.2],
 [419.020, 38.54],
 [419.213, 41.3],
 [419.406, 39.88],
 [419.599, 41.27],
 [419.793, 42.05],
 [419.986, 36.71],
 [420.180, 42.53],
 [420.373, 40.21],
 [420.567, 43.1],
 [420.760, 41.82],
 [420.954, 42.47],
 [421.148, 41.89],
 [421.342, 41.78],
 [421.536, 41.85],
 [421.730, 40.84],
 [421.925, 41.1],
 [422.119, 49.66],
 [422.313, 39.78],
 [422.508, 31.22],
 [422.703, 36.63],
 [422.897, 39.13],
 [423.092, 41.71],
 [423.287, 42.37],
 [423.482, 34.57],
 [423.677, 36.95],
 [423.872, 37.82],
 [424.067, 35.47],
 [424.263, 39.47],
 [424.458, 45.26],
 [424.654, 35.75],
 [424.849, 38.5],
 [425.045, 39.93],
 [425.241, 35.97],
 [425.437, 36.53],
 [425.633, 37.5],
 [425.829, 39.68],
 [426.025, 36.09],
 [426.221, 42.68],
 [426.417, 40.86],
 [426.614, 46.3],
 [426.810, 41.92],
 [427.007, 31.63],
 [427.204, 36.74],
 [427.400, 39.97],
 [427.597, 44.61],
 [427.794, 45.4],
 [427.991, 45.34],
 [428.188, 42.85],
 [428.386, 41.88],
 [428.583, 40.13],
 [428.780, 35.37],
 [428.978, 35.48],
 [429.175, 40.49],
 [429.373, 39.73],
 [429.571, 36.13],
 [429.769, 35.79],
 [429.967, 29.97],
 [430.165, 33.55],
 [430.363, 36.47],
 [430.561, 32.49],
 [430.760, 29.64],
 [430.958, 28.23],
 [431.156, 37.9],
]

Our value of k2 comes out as 34.0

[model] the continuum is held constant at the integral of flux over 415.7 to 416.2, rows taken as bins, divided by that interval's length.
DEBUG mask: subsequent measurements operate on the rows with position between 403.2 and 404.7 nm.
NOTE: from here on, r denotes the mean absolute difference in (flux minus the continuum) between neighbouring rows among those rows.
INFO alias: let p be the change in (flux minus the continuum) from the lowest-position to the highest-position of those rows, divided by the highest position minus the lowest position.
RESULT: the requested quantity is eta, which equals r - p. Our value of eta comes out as 5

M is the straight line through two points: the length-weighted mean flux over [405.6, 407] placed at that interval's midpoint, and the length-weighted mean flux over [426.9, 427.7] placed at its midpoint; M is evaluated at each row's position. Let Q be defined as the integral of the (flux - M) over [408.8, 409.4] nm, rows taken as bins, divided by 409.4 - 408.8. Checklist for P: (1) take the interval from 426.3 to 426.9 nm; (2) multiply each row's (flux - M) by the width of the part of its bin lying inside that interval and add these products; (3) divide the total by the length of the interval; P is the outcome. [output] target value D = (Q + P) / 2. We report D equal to 1.8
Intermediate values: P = 4.7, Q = -1.2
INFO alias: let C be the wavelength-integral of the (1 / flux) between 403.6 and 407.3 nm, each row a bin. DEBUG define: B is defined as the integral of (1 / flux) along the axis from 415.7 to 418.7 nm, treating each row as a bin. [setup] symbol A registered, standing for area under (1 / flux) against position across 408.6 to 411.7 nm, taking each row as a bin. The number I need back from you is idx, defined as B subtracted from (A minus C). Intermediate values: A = 0.08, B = 0.077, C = 0.09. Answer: -0.09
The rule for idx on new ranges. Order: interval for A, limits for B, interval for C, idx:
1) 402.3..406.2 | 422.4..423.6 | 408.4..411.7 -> -0.02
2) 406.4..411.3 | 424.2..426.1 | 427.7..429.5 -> 0.04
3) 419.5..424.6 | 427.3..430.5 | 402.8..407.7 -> -0.08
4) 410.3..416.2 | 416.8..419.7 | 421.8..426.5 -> -0.05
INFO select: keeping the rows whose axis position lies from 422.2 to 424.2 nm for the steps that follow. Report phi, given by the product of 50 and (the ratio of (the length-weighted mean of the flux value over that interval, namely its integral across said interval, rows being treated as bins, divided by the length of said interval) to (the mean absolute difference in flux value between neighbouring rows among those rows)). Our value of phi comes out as 512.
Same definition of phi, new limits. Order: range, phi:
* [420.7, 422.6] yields 625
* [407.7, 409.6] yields 471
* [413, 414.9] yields 400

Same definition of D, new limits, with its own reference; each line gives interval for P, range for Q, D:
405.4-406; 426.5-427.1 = 0.4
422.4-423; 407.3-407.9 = -2.6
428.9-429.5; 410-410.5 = -1.8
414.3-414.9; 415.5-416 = 1.2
